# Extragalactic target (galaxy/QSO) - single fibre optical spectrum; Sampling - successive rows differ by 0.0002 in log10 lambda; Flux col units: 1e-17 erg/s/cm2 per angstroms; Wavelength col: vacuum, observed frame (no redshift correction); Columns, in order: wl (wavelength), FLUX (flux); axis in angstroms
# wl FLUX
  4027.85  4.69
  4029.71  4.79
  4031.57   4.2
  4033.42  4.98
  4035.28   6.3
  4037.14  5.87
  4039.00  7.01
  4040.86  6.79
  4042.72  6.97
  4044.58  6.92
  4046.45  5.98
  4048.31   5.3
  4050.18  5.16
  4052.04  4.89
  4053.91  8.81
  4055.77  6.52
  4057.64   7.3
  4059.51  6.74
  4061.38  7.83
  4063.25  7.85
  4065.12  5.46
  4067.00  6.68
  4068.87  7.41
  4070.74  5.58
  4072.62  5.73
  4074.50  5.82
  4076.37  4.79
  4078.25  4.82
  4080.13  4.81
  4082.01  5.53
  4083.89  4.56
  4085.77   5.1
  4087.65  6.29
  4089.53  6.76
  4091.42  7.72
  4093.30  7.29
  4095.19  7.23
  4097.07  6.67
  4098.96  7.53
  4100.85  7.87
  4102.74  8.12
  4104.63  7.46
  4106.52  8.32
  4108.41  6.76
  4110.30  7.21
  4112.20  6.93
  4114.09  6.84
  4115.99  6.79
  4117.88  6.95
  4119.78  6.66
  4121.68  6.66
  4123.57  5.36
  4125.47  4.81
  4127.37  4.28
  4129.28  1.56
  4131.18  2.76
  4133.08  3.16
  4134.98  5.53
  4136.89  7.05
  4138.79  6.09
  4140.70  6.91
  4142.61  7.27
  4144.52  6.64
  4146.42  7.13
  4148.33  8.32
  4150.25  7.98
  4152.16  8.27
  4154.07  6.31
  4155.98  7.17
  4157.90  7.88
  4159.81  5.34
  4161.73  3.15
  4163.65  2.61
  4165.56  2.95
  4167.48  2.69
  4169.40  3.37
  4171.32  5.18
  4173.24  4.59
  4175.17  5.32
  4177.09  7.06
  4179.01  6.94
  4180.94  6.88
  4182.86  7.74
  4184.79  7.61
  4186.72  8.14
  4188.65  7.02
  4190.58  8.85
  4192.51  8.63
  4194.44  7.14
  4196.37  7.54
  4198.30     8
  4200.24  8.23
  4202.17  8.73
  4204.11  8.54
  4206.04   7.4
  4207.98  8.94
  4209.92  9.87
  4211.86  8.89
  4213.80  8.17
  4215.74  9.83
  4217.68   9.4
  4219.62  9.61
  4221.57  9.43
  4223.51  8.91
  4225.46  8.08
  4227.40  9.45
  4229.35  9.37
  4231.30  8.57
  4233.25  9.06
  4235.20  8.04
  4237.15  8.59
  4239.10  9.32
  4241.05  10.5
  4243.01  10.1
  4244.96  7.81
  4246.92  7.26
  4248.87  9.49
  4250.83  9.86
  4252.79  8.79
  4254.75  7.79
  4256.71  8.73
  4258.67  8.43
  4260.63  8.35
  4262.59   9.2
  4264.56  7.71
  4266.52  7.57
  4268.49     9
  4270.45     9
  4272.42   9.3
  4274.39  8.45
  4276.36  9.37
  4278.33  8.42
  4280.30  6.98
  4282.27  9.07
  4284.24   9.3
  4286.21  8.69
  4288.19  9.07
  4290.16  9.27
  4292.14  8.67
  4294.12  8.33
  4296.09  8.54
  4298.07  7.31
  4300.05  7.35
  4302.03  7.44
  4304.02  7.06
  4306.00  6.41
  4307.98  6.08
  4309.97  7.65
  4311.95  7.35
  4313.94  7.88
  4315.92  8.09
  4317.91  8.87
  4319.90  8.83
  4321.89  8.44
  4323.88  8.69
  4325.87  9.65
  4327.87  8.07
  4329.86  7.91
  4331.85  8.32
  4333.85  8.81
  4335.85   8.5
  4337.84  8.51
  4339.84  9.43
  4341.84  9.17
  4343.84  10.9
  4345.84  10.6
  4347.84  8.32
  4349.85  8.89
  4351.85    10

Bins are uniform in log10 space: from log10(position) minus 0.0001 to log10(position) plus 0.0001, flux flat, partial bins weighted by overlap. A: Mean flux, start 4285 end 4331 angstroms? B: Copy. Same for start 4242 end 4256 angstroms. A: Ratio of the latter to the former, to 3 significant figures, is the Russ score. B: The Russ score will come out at 1.08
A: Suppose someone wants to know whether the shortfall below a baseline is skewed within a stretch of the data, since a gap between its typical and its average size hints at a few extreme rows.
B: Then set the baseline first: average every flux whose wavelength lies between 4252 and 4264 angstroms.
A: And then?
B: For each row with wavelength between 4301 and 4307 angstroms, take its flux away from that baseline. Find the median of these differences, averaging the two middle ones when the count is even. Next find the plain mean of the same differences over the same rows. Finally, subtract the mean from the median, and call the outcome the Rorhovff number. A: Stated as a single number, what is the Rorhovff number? -0.09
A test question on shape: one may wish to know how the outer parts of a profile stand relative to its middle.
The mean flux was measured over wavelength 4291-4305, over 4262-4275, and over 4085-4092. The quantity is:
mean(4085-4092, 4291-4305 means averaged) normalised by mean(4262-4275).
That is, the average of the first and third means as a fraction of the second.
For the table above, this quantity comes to 0.83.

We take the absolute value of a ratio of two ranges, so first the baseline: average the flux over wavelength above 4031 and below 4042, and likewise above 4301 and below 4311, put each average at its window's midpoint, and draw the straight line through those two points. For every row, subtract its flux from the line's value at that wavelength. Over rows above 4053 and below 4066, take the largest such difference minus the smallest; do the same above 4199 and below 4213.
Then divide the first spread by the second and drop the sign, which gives 1.4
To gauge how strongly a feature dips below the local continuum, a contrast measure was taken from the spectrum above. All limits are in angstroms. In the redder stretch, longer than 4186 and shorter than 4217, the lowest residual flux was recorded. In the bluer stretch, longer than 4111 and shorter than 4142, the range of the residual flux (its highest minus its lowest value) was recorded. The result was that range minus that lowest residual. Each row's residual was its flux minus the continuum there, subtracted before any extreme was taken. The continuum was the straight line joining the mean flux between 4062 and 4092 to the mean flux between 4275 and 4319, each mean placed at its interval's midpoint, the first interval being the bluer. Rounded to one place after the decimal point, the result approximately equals 5.5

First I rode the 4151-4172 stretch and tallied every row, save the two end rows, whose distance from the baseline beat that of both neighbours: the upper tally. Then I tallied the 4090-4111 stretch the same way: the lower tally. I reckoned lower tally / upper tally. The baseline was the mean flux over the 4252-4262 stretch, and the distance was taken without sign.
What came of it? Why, 1.00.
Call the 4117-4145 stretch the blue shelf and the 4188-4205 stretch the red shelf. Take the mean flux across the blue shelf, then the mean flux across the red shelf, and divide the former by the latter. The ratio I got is 0.67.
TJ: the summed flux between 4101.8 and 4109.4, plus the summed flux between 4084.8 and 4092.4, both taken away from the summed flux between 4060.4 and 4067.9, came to -29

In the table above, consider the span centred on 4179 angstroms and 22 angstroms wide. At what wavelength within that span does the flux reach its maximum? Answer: 4186.72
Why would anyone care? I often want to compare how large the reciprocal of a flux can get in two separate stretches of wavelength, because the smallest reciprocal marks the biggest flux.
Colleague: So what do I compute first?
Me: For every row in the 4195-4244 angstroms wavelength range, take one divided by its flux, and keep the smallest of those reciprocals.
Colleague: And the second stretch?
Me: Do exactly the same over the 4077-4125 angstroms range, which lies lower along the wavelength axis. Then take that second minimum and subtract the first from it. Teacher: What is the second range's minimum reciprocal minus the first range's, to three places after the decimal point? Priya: 0.025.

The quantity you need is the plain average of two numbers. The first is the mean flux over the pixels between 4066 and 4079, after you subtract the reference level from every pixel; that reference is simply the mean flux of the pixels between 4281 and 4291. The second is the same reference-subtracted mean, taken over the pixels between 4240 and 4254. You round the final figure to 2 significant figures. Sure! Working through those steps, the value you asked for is -1.6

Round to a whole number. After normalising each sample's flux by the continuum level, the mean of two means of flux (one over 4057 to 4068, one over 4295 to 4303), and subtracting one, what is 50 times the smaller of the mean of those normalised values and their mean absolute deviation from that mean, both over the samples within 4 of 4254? 4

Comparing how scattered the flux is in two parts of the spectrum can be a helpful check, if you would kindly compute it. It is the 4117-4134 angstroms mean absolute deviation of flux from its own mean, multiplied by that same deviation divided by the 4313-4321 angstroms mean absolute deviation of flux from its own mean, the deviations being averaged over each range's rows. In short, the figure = 5.6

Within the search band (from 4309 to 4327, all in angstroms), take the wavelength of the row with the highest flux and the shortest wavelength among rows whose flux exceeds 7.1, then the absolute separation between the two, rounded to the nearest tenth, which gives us 15.9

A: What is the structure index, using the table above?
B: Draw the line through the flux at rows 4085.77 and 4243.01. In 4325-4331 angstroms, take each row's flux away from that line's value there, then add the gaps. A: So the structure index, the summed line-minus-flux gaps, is 13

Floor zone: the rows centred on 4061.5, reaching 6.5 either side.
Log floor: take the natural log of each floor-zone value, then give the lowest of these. 1.70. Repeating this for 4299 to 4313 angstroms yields 1.81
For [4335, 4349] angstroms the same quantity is 2.12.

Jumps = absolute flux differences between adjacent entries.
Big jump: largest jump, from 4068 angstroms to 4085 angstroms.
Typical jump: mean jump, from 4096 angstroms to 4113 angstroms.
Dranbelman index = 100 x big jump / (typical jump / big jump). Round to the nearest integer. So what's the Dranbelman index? 509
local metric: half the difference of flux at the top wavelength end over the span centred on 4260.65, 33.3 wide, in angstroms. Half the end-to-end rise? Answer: 0.8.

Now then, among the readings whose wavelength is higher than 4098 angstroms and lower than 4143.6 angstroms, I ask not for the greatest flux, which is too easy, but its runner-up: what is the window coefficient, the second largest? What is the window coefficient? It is 8.12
